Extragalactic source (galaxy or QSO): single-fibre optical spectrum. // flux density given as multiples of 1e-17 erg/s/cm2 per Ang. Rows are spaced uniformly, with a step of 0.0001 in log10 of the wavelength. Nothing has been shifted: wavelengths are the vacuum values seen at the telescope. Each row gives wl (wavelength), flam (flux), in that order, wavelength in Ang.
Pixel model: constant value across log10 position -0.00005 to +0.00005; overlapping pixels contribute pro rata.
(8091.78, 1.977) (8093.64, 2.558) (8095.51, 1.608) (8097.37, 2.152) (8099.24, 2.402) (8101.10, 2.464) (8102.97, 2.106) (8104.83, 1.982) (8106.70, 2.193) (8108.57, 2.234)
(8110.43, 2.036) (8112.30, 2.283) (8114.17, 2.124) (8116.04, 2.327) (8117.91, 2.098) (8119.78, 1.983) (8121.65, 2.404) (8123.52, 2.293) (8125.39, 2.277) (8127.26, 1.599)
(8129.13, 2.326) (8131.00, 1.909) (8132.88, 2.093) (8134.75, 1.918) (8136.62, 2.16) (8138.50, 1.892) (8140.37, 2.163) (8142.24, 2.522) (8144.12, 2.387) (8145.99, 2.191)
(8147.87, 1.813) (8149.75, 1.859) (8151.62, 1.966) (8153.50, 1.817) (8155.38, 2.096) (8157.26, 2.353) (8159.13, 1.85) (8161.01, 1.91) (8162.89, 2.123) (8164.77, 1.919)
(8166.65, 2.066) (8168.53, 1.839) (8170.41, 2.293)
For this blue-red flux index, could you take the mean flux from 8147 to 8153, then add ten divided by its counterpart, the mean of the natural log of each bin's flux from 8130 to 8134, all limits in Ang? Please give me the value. 16.3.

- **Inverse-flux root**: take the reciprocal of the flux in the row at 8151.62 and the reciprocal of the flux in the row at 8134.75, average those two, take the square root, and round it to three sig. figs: 0.718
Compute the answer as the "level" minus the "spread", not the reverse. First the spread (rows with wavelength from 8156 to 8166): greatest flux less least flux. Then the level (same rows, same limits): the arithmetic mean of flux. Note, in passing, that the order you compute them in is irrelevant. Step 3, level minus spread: 1.5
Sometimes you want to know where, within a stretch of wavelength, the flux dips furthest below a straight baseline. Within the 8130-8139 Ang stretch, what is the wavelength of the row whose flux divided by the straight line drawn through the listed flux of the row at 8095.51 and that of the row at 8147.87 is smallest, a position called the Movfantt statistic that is 8138.50 Ang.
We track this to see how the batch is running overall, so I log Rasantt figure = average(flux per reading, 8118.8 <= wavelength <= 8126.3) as 2.24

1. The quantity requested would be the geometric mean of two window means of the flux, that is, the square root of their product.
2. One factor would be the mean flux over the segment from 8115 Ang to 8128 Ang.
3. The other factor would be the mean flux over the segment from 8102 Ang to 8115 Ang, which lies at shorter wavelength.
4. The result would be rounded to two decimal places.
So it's 2.14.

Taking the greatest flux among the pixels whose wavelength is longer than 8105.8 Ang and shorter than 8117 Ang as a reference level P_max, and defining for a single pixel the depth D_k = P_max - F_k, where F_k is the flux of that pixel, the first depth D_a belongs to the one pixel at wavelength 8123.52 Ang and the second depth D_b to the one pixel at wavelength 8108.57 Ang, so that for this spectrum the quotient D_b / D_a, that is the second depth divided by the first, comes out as 2.7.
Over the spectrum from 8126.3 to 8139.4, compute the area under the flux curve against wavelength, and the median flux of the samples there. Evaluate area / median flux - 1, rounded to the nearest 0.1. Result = 12.6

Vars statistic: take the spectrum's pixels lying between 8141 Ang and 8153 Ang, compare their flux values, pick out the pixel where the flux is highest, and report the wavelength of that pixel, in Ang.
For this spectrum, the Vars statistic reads 8142.24 Ang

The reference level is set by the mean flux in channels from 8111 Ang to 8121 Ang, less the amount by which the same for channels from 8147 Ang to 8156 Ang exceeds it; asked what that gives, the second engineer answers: 2.42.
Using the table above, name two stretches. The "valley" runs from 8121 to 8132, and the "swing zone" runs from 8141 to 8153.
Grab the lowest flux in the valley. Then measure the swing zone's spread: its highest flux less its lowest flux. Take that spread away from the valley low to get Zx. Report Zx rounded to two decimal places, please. 0.89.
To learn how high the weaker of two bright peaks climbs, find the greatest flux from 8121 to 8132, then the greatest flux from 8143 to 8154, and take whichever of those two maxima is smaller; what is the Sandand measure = 2.387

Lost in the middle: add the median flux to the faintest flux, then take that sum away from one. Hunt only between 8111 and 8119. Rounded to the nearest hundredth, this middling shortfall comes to -3.30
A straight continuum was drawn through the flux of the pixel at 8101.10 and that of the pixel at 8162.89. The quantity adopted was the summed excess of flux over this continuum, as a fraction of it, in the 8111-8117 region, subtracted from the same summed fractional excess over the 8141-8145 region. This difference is 0.38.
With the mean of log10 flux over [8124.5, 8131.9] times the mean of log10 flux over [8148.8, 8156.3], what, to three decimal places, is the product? 0.086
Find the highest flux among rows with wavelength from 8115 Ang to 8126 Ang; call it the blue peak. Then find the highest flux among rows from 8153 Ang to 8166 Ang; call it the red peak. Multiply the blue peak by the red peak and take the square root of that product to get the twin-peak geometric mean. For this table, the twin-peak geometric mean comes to 2.38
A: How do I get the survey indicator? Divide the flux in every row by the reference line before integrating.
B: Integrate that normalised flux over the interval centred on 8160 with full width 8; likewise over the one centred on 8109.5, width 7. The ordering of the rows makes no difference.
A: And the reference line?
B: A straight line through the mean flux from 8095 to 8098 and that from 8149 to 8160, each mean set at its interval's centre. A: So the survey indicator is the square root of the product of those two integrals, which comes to 8.1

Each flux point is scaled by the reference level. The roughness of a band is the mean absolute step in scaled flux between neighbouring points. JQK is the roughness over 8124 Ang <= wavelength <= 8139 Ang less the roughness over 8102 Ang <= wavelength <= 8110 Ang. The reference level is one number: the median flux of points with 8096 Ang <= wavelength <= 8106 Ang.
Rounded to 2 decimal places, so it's 0.12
